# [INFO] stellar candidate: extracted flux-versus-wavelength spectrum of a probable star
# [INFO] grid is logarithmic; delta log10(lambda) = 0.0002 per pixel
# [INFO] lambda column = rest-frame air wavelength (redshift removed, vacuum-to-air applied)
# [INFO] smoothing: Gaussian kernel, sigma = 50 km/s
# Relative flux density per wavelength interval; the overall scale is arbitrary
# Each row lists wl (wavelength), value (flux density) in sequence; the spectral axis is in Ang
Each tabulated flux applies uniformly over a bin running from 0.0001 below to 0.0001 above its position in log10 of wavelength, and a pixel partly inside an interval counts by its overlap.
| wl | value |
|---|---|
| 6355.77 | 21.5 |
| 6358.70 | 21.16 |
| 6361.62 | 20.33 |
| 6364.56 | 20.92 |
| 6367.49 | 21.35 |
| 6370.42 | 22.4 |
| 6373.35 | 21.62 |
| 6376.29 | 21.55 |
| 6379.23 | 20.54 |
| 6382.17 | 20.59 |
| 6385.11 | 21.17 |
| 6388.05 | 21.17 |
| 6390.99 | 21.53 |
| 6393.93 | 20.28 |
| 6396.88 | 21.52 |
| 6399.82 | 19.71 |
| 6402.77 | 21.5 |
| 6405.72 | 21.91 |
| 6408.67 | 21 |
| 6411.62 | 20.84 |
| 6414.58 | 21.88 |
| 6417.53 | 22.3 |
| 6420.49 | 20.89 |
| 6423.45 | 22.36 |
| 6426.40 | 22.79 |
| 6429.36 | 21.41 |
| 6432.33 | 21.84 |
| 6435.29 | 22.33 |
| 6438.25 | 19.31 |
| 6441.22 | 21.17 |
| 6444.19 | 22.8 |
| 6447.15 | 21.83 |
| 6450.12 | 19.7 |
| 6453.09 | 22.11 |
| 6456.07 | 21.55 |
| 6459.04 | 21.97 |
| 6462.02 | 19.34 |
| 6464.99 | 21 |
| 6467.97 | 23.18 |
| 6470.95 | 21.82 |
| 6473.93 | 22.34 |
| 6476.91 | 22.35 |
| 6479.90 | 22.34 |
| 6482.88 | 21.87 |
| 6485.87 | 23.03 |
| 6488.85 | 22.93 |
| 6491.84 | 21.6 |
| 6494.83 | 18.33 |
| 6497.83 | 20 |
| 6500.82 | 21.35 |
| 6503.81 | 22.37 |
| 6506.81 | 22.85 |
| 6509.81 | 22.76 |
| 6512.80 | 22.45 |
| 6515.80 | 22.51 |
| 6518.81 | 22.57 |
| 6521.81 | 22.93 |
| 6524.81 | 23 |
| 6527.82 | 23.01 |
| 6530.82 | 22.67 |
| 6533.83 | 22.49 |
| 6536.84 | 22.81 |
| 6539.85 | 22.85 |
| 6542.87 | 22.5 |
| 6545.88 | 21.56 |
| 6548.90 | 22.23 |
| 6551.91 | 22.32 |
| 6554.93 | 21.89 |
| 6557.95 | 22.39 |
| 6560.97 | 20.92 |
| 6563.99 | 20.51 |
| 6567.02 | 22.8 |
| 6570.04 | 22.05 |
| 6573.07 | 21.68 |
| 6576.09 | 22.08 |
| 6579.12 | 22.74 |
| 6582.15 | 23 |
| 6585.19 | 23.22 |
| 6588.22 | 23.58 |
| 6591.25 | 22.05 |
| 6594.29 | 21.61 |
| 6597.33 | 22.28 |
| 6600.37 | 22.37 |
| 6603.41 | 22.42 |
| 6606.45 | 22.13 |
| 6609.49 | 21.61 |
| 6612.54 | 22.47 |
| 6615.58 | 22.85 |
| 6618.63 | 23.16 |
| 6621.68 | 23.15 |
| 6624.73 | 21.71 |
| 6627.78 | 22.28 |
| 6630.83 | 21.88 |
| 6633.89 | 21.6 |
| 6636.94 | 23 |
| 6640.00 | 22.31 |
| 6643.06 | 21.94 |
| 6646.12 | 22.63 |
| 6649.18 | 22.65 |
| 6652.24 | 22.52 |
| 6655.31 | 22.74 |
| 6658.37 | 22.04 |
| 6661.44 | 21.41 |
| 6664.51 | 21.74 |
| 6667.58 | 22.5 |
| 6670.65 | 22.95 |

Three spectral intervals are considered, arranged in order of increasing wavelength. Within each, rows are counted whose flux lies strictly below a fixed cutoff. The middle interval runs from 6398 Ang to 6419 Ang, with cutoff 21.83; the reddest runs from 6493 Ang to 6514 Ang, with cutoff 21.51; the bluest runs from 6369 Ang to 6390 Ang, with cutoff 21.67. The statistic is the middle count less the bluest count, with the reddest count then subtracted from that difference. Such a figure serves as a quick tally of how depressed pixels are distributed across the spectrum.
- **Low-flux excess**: -5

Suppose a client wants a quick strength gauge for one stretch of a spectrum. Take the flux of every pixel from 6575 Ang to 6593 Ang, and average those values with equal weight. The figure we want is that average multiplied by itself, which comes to 519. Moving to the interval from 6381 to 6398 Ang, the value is 443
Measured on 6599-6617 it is 498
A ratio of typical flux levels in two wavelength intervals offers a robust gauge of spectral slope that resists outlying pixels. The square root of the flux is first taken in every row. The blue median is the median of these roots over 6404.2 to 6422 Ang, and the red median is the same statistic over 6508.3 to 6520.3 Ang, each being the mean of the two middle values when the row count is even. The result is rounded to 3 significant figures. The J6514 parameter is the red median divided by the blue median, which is 1.03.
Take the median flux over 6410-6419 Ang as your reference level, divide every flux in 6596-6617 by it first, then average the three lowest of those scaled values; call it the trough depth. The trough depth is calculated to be 1.01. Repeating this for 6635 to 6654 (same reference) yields 1.02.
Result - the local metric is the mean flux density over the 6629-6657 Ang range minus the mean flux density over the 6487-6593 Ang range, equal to 0.2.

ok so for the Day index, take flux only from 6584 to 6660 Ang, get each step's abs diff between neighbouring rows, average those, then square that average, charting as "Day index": 0.27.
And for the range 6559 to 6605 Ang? 0.37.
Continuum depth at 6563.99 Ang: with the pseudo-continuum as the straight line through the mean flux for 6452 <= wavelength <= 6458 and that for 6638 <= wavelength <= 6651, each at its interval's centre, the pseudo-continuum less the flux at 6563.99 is 1.6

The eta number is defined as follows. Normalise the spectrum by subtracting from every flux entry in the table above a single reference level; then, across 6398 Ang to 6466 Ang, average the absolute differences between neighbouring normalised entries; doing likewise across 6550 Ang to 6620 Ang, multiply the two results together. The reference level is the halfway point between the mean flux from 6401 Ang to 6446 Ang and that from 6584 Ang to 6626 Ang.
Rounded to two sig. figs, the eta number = 0.76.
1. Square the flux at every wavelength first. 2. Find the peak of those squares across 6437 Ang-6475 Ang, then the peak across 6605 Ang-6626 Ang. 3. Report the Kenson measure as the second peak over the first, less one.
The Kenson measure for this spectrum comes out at 0.00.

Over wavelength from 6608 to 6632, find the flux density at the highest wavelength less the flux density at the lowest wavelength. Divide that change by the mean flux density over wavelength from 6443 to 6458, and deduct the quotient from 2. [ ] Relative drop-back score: 1.99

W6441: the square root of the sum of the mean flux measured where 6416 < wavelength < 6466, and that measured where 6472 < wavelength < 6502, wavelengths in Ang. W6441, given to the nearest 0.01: 6.56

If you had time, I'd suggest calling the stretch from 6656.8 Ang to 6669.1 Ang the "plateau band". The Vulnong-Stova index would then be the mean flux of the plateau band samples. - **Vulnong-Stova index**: 21.9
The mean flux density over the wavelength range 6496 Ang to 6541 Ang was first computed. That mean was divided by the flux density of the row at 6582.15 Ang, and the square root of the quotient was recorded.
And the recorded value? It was 0.99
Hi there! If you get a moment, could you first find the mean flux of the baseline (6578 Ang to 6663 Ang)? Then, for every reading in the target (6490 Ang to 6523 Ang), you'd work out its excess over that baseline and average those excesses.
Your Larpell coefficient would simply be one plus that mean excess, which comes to 0.4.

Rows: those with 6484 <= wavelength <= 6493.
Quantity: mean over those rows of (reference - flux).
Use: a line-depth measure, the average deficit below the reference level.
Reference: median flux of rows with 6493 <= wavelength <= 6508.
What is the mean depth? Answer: -1.2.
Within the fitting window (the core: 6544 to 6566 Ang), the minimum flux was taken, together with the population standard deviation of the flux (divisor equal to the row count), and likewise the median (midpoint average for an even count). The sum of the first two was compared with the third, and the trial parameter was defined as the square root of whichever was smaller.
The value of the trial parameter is 4.60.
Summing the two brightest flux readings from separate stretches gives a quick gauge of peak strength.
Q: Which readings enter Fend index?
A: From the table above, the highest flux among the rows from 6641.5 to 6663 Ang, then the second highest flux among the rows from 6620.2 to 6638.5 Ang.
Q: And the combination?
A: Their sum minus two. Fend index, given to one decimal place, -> 43.7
